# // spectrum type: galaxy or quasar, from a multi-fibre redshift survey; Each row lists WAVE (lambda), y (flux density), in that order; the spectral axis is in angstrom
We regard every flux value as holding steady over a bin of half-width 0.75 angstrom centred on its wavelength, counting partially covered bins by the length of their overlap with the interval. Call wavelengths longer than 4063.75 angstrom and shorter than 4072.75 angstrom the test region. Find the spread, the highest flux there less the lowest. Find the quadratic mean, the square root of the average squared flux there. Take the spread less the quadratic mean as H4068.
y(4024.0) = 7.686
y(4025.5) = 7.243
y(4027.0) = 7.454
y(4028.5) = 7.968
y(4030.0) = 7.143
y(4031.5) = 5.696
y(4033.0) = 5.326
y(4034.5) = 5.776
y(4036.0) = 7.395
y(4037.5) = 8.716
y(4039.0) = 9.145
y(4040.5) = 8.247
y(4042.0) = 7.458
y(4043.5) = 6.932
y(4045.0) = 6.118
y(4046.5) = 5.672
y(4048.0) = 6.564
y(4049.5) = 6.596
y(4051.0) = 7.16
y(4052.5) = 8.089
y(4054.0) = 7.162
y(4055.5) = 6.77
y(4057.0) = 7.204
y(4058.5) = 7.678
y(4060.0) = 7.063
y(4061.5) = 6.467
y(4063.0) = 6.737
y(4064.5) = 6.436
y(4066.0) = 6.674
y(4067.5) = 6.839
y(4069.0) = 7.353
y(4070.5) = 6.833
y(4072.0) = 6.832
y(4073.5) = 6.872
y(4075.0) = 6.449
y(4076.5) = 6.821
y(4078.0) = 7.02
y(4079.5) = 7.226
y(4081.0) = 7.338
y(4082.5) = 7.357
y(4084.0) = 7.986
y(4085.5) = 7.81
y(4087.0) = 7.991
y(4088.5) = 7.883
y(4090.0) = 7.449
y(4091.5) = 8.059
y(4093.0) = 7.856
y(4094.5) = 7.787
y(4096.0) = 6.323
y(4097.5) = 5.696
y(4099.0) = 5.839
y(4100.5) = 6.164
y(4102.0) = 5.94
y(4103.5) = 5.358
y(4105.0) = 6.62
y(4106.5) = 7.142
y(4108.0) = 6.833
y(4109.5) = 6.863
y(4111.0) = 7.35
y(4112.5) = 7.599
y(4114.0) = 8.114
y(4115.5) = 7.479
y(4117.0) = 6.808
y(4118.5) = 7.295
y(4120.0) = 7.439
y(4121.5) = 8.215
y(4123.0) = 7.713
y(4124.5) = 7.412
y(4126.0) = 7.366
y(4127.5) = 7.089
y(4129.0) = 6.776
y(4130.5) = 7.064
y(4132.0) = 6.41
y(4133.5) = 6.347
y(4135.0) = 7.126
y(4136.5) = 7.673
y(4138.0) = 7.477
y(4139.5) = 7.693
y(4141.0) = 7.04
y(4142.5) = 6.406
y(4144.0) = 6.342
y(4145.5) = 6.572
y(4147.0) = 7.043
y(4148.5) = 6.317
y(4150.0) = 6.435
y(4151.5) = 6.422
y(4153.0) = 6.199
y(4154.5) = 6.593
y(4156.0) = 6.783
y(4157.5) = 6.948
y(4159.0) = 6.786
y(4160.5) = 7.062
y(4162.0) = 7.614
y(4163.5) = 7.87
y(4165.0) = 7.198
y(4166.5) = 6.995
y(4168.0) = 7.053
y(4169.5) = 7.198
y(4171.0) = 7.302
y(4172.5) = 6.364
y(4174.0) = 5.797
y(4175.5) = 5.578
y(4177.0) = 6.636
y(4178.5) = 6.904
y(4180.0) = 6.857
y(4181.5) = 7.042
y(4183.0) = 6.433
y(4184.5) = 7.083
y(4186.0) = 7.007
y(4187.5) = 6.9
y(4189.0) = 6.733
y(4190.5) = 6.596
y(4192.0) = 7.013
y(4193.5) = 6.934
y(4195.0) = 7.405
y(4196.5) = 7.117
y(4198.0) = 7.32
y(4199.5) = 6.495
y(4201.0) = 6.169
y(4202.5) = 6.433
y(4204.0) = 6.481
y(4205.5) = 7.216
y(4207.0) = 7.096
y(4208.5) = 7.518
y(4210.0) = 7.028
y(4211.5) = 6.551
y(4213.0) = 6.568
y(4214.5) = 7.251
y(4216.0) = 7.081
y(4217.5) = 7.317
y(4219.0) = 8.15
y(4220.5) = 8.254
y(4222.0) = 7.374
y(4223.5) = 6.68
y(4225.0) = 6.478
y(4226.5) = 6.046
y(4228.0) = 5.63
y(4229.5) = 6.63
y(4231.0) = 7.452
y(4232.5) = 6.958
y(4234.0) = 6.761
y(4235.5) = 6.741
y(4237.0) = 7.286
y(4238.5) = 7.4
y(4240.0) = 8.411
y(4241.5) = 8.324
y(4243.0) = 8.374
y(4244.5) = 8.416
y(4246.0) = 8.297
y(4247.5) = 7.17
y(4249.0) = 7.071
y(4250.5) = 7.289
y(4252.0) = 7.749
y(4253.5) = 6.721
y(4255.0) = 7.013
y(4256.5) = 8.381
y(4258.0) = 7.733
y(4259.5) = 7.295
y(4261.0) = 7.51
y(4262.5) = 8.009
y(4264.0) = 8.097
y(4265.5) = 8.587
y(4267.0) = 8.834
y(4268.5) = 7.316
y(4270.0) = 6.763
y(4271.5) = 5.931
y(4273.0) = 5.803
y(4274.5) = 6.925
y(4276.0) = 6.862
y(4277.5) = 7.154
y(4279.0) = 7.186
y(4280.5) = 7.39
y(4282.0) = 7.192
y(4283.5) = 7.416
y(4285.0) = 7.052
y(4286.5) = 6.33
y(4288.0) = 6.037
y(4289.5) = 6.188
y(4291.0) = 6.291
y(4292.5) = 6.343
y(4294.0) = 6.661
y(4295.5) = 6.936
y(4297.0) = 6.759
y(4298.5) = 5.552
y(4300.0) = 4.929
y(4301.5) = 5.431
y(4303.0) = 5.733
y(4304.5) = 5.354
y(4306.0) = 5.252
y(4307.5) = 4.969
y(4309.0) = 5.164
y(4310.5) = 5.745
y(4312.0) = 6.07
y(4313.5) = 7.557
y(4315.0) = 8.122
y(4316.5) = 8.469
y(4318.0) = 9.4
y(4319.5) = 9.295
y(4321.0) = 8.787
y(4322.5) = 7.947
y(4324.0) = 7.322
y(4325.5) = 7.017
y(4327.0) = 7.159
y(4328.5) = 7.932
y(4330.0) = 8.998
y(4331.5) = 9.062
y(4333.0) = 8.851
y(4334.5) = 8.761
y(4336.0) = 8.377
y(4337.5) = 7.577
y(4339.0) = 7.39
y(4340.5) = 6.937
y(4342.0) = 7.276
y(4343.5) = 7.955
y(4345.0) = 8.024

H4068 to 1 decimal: -5.9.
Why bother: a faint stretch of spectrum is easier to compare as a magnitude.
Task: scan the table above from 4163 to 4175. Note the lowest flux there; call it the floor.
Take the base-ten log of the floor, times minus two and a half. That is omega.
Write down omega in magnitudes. -1.91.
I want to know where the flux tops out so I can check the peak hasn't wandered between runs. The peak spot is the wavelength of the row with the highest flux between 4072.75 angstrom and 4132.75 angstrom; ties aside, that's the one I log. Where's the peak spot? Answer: 4121.5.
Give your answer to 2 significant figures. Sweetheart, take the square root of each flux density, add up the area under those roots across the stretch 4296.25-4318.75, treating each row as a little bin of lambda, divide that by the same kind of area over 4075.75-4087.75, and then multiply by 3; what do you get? 5.1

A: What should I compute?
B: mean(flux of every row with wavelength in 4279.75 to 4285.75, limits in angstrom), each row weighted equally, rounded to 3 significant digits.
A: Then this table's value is 7.26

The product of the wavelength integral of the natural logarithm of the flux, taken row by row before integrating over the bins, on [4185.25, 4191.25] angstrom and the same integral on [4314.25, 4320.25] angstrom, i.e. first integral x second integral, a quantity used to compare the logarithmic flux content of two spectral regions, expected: 150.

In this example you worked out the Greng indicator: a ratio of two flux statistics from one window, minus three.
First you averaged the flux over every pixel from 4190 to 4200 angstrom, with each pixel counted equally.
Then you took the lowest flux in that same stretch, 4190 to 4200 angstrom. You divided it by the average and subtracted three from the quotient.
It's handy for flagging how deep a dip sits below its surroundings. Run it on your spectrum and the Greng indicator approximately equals -2.07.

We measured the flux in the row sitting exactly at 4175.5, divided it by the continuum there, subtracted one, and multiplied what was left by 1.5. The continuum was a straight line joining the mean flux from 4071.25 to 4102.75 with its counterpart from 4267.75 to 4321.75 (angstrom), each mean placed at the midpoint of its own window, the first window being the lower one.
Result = -0.29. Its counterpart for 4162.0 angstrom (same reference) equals 0.15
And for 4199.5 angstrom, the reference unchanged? -0.08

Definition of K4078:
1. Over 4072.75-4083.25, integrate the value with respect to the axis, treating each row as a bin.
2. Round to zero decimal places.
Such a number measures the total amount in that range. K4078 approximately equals 74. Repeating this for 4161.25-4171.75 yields 77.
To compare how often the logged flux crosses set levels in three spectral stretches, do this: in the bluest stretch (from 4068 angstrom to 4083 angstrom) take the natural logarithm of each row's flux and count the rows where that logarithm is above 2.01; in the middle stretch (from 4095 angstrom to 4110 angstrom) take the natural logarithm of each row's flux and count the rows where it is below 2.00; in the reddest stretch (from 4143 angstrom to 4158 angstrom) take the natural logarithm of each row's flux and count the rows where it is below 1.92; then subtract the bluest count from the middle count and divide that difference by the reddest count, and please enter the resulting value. 1.25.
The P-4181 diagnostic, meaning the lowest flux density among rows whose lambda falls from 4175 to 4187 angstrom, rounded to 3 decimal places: 5.578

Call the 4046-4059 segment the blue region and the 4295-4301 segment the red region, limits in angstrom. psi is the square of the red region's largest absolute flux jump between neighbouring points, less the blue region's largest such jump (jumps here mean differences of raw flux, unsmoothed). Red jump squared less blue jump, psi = 0.5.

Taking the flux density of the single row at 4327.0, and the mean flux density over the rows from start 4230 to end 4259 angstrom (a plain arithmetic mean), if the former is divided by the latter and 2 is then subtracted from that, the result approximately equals -1.05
